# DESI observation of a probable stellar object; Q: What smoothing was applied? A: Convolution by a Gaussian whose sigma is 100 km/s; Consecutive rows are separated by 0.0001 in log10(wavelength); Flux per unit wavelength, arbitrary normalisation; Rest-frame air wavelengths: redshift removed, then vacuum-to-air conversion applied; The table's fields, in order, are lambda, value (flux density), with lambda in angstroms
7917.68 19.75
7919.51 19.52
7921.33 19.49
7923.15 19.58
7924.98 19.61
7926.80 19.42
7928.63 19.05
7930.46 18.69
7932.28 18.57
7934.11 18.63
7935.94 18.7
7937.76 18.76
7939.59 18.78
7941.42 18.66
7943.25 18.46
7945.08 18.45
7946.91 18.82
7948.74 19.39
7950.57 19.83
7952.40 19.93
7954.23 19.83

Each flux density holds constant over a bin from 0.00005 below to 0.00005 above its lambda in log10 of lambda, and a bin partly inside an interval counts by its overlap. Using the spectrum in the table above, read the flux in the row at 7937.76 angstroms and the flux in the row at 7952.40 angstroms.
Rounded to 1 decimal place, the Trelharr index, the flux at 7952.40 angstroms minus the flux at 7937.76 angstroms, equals 1.2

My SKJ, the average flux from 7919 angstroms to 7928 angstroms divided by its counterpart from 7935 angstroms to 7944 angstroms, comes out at 1.05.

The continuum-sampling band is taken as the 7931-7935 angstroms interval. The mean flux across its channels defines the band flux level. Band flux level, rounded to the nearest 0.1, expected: 18.6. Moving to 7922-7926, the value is 19.6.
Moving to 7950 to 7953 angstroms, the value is 19.9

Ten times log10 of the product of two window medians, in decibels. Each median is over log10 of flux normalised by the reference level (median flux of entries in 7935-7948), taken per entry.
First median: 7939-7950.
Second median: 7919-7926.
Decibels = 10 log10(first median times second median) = -50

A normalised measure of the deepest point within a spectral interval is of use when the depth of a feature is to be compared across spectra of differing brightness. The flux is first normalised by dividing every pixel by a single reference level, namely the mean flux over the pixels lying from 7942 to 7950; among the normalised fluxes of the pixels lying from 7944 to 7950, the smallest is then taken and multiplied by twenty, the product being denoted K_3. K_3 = 19.6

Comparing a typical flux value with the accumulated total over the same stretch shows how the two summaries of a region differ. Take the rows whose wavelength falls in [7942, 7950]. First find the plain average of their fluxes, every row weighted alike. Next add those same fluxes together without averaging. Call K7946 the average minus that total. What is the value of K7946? -56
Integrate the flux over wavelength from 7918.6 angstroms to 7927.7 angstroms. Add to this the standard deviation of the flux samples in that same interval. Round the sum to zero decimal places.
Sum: 178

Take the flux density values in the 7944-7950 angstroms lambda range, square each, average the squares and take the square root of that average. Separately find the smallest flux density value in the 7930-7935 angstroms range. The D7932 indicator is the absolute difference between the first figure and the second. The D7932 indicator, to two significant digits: 0.32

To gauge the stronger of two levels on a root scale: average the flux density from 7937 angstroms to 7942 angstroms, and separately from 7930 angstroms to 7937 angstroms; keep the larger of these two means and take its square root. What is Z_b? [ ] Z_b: 4.33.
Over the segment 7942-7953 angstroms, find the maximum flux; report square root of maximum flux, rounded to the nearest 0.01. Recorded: 4.46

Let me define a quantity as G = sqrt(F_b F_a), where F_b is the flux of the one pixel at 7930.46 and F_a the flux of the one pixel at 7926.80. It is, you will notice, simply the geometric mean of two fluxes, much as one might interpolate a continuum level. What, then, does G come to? 19.1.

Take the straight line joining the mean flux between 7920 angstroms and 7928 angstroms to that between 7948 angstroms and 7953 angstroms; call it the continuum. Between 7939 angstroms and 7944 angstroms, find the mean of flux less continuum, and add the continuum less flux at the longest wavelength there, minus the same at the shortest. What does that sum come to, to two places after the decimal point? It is -0.67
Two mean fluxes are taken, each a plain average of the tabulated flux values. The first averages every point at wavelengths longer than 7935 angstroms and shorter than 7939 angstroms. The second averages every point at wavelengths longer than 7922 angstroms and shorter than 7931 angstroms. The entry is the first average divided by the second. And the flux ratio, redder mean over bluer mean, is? 0.972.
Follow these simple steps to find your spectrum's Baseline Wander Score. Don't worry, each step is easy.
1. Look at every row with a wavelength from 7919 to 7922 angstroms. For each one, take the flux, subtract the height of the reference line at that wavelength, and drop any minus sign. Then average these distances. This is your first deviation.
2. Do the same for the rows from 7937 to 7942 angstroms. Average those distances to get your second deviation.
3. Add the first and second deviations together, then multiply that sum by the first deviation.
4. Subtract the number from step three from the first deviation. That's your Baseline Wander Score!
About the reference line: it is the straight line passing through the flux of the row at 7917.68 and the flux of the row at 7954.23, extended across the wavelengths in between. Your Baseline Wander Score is -0.08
